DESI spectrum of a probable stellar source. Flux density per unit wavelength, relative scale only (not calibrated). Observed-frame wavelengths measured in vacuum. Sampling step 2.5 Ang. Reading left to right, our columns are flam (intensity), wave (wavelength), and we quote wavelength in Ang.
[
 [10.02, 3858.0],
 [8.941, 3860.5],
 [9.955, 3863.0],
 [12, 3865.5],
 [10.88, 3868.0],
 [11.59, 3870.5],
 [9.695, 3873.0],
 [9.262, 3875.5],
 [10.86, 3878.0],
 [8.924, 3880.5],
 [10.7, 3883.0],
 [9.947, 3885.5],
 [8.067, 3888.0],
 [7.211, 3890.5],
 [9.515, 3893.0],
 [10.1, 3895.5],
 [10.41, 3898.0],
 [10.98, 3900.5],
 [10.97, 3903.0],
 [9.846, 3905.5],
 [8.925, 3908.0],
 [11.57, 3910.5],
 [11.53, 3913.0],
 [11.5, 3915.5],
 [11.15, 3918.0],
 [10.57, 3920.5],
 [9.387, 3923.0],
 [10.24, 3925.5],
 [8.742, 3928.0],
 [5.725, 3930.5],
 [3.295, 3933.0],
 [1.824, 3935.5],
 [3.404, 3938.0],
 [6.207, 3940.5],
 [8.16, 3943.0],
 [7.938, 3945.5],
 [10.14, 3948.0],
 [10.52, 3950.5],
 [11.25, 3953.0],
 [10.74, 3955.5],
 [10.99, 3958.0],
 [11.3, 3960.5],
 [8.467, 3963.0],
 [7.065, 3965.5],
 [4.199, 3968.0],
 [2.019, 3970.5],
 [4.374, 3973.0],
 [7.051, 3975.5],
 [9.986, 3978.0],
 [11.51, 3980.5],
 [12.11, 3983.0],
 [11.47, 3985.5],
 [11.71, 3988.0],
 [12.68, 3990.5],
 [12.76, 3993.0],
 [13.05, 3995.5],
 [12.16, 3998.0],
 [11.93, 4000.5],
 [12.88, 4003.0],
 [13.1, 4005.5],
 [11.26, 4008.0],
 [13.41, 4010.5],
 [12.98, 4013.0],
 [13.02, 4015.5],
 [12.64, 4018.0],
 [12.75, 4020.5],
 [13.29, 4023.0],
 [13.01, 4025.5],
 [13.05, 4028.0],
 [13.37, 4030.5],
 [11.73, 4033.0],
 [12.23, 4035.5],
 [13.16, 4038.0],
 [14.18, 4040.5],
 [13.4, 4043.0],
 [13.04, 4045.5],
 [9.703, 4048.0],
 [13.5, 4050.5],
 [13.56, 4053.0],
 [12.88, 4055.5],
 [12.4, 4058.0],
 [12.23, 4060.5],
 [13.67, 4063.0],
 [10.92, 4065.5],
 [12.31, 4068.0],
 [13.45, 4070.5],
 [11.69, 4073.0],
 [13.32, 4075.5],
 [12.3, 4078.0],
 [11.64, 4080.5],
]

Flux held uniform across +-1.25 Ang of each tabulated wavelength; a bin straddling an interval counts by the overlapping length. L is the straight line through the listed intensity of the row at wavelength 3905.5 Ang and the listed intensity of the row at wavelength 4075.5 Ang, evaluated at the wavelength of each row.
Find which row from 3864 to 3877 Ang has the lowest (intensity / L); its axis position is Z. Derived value 3875.5 Ang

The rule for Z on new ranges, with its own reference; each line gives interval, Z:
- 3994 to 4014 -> 4008.0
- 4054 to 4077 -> 4065.5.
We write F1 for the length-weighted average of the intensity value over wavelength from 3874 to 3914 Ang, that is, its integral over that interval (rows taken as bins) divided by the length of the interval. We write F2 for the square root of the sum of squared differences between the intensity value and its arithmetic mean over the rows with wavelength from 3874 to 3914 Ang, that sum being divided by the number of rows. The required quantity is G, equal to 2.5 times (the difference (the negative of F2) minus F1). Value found -28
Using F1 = 10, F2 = 1.19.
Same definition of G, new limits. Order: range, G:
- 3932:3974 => -26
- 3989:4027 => -33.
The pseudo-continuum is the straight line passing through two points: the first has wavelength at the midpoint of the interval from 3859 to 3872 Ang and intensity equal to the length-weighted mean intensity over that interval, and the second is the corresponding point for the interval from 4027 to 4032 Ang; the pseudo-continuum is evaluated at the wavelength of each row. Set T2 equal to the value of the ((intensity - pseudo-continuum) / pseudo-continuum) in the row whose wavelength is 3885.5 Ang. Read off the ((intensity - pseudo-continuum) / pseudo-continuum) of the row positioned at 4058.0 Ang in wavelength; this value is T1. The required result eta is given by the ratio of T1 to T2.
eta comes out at 1.0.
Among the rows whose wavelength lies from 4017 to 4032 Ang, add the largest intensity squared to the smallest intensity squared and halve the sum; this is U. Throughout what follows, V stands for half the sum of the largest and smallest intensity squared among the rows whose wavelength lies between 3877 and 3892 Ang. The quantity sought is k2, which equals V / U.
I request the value 0.5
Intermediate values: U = 169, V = 85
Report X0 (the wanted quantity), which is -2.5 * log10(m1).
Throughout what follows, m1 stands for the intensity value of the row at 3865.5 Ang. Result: -2.70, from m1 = 12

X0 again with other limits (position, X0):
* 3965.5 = -2.12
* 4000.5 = -2.69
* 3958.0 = -2.60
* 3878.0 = -2.59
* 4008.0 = -2.63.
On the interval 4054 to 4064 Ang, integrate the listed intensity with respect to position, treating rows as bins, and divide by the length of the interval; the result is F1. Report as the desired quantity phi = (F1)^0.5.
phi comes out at 3.58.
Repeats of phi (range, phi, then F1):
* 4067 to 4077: 3.56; 12.7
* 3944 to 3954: 3.14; 9.9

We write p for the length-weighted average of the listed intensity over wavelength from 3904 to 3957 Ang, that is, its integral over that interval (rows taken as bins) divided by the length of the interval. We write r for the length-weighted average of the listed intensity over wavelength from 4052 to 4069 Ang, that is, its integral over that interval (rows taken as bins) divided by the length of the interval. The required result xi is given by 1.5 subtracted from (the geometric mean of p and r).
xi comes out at 9.0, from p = 9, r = 12.6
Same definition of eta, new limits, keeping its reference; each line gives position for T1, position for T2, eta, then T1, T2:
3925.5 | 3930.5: 0.2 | -0.11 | -0.51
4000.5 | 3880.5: 0.3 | -0.06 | -0.18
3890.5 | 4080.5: 2.1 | -0.35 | -0.16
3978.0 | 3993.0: -14.0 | -0.19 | 0.01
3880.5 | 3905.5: 1.4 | -0.18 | -0.12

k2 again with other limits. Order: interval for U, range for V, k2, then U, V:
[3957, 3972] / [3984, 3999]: 2.3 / 66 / 151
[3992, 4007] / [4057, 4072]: 1.0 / 157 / 153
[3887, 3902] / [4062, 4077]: 1.8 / 86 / 153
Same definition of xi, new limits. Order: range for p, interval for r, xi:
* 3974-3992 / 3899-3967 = 8.4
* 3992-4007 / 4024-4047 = 11.3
